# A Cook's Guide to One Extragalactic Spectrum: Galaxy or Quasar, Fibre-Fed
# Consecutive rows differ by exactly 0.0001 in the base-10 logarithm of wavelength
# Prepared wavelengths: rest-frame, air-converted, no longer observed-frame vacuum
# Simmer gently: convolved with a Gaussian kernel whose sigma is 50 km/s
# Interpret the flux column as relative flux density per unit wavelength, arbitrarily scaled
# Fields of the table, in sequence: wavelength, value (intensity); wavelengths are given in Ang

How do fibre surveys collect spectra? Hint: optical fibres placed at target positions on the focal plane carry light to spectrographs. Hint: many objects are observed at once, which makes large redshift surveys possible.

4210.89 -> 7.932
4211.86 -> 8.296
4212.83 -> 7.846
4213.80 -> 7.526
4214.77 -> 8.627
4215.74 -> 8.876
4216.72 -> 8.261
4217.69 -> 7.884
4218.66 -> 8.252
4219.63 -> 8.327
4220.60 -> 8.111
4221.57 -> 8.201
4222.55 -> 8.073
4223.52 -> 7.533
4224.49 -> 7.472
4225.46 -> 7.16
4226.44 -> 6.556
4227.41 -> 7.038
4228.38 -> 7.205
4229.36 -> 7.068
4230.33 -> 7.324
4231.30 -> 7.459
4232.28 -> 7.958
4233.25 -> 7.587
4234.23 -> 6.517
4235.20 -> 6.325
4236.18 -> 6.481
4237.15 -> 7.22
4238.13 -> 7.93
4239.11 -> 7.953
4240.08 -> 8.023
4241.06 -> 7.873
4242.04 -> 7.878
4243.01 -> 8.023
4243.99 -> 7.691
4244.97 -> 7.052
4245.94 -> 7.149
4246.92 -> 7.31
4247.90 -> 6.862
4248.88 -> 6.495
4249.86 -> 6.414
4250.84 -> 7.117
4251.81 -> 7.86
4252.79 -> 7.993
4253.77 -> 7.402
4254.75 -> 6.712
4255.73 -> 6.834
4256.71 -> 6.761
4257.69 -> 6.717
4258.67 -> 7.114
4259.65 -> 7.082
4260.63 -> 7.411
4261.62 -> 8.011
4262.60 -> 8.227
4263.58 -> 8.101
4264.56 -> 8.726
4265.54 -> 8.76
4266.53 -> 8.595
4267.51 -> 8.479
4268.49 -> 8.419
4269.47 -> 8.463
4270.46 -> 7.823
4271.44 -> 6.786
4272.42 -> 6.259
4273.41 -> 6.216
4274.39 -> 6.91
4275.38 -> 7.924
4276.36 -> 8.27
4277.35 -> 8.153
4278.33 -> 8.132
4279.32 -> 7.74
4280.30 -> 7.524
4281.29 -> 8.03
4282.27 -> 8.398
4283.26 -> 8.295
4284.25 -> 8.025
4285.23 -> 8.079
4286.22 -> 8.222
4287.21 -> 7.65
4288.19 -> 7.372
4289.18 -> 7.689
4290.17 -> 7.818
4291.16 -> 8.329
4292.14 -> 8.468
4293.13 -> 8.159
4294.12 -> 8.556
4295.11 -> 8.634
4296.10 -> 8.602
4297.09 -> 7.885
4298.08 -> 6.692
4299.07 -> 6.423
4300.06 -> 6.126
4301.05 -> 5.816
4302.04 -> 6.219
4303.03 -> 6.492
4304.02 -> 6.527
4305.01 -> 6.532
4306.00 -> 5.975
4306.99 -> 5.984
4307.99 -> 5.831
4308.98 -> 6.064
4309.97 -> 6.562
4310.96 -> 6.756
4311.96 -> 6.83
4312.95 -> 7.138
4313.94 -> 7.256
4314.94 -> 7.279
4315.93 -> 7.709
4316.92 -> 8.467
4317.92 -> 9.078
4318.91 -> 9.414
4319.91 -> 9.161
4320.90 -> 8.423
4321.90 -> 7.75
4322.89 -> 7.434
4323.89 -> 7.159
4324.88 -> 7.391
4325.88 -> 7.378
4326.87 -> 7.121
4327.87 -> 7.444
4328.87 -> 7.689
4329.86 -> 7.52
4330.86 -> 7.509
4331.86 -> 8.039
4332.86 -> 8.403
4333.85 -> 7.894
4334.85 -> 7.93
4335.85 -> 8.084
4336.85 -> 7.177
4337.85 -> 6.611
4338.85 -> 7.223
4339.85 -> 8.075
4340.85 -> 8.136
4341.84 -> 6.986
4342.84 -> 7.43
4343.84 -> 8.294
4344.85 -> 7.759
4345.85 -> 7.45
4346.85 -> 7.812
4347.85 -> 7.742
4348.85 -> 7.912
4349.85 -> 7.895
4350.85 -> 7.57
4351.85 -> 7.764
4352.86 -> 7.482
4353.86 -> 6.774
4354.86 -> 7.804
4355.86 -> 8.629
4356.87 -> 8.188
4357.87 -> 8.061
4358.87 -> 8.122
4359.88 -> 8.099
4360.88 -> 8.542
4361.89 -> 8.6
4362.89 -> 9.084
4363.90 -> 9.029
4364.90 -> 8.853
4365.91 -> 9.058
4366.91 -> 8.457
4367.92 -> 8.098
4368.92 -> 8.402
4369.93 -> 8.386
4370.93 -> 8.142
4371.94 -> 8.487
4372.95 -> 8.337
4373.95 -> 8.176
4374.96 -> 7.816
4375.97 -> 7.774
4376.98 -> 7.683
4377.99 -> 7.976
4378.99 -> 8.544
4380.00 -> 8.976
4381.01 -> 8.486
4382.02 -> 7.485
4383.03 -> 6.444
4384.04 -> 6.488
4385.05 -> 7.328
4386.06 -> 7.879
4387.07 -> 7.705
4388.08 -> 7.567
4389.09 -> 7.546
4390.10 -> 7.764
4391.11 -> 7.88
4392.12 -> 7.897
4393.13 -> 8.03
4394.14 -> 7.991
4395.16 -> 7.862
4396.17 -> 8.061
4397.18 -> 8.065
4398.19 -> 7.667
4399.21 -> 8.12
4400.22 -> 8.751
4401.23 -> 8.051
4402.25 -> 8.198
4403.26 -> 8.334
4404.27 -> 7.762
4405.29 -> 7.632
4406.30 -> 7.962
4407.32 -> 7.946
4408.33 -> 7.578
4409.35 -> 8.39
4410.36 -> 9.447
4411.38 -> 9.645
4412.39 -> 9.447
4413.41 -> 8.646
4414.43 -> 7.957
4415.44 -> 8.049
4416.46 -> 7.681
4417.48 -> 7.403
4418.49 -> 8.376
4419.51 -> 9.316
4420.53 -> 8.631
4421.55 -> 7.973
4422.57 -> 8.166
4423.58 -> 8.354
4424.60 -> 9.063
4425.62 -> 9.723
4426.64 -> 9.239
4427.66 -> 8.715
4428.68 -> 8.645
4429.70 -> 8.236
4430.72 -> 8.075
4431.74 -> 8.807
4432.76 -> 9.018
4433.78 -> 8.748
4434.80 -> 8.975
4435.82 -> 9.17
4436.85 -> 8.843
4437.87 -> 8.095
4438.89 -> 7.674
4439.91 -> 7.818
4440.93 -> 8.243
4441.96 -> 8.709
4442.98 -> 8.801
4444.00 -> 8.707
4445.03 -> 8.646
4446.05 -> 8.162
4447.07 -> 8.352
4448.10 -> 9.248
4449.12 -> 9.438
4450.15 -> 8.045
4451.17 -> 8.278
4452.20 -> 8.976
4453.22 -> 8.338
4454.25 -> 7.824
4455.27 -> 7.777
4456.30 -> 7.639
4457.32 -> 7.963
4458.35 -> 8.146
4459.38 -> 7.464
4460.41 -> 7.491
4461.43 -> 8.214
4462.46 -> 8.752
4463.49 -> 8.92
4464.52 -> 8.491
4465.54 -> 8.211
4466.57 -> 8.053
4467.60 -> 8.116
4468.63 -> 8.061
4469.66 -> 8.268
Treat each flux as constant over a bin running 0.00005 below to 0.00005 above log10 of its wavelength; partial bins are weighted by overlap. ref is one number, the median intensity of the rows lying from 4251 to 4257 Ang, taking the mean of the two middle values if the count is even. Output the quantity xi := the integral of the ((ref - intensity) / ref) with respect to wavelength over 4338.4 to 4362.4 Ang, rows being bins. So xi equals -2.5 Ang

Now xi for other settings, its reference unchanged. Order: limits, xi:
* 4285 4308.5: -0.4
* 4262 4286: -2.8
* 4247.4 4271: -1.6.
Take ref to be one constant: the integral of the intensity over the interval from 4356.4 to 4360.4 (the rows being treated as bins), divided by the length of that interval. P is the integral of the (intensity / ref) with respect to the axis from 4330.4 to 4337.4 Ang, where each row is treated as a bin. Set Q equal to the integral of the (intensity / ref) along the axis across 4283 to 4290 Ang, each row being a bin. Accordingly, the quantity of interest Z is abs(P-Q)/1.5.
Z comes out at 0.0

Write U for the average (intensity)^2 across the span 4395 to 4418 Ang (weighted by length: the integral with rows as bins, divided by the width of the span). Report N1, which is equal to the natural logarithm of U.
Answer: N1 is 4.22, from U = 67.8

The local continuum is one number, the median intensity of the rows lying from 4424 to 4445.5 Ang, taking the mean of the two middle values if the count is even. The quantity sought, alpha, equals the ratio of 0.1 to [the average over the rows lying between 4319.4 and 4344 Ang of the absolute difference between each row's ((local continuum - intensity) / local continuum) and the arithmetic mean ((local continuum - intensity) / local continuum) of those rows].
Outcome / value 1.9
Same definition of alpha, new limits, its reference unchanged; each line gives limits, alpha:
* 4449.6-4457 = 2.5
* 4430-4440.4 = 1.8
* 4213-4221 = 3.0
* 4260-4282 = 1.5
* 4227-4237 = 2.1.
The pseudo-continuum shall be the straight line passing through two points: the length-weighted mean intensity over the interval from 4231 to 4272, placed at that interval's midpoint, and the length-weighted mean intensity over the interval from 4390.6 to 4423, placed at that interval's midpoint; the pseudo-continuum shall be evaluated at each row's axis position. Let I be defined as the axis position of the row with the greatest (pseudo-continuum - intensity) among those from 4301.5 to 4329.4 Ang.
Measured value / 4307.99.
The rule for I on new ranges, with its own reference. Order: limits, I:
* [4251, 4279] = 4273.41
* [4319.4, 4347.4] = 4337.85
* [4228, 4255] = 4235.20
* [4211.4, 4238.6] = 4235.20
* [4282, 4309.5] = 4307.99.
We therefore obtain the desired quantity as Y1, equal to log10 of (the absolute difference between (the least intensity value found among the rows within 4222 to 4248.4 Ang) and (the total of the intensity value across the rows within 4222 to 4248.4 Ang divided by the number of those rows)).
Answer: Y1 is 0.01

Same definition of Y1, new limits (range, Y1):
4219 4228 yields 0.02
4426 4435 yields -0.19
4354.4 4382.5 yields -0.07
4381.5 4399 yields 0.07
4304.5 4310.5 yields -0.49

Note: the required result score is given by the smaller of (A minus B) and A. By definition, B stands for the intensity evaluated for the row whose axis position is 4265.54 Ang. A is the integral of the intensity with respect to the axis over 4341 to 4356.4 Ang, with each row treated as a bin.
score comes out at 110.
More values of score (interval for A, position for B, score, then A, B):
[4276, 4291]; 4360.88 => 111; 119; 8.542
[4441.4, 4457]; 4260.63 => 125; 132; 7.411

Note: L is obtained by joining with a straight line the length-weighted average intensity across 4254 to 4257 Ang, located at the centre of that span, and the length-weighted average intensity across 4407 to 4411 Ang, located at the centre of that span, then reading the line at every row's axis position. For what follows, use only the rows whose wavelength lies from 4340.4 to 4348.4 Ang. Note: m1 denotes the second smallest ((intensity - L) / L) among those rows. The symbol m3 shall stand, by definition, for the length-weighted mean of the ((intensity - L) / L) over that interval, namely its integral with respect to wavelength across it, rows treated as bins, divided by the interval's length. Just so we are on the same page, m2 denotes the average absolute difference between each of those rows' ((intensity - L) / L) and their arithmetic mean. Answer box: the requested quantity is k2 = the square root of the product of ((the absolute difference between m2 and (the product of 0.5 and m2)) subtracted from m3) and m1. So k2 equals 0.03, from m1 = -0.04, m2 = 0.039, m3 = 0.00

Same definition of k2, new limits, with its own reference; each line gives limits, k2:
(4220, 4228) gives 0.10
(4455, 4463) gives 0.14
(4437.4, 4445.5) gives 0.08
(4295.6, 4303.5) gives 0.14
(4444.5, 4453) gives 0.06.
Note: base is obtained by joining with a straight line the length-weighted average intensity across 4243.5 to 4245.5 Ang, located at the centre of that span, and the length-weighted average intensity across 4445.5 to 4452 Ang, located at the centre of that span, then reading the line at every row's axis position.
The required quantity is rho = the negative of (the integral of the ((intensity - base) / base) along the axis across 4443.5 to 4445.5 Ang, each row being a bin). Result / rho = 0.0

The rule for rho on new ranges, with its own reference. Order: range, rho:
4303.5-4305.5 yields 0.3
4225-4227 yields 0.1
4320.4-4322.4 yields -0.1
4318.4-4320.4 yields -0.4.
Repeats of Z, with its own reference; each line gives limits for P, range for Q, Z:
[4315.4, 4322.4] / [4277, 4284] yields 0.3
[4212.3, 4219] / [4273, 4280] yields 0.1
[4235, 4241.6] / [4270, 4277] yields 0.1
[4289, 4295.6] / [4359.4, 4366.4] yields 0.6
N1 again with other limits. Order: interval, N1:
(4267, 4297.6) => 4.14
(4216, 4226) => 4.15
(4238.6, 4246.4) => 4.09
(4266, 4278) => 4.09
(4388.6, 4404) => 4.16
